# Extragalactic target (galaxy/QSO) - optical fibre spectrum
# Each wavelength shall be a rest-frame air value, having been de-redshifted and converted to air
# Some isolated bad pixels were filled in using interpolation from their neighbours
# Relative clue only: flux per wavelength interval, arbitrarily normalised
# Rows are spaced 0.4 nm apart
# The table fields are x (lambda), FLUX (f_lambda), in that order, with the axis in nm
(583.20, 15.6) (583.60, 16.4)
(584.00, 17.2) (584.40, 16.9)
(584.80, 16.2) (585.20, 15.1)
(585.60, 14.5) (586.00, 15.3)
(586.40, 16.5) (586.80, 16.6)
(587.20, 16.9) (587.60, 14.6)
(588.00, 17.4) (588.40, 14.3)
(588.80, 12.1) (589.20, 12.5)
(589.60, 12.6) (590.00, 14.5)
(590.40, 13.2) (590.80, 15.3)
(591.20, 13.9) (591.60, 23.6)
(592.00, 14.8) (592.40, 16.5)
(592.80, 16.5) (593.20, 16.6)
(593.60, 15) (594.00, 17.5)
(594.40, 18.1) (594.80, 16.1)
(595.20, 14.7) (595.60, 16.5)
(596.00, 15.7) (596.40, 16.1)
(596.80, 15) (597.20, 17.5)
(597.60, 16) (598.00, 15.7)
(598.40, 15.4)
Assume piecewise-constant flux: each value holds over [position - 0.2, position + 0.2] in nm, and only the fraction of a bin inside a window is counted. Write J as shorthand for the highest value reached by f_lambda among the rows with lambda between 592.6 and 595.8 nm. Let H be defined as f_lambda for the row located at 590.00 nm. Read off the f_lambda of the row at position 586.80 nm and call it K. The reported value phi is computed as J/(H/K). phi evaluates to 21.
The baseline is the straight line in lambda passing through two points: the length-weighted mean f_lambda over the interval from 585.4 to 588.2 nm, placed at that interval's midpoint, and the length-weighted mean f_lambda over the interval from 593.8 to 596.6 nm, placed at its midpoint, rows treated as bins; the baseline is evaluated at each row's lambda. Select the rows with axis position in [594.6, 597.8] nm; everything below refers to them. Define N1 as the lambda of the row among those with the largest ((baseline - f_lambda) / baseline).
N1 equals 595.20 nm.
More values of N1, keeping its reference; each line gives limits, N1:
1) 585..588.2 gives 585.60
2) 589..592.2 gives 589.20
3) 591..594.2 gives 591.20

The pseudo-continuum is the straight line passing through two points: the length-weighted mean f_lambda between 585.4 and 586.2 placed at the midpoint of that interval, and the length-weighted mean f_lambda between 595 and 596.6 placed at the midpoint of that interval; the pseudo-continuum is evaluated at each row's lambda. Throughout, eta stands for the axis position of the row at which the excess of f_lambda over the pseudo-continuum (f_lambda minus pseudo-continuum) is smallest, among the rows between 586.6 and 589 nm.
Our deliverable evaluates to 588.80 nm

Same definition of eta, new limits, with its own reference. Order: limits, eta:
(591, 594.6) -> 591.20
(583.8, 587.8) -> 587.60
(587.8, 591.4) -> 588.80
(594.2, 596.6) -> 595.20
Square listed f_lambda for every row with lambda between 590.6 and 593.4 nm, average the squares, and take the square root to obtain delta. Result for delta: 17.0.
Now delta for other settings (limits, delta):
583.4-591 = 15.3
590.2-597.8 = 16.4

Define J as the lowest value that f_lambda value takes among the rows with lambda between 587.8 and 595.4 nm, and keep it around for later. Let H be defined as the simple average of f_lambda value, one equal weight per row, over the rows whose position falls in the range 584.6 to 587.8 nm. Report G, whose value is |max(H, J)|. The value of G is 15.7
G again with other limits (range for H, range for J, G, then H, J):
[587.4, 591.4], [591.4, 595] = 14.8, 14.0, 14.8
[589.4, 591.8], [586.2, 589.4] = 15.5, 15.5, 12.1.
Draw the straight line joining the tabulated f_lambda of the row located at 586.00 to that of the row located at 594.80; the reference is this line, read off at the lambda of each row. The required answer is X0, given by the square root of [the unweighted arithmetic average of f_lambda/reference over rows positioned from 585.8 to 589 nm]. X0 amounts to 1.00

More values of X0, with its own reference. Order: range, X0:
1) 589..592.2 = 0.98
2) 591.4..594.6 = 1.04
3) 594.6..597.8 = 0.99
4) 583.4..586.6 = 1.03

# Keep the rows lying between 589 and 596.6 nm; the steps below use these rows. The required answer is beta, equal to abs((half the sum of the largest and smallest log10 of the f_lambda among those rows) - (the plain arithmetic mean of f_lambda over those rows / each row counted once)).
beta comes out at 14.5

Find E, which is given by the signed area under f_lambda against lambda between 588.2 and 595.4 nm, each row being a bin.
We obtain 111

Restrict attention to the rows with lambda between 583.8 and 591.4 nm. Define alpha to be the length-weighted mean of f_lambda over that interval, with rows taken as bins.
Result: 15.0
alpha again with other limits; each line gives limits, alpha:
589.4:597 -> 15.9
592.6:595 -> 16.6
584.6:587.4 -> 15.9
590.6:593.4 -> 16.7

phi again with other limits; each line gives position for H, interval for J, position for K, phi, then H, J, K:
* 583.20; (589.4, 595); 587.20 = 26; 15.6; 23.6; 16.9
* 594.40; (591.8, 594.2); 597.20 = 17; 18.1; 17.5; 17.5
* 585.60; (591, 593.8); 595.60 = 27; 14.5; 23.6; 16.5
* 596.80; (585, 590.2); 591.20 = 16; 15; 17.4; 13.9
